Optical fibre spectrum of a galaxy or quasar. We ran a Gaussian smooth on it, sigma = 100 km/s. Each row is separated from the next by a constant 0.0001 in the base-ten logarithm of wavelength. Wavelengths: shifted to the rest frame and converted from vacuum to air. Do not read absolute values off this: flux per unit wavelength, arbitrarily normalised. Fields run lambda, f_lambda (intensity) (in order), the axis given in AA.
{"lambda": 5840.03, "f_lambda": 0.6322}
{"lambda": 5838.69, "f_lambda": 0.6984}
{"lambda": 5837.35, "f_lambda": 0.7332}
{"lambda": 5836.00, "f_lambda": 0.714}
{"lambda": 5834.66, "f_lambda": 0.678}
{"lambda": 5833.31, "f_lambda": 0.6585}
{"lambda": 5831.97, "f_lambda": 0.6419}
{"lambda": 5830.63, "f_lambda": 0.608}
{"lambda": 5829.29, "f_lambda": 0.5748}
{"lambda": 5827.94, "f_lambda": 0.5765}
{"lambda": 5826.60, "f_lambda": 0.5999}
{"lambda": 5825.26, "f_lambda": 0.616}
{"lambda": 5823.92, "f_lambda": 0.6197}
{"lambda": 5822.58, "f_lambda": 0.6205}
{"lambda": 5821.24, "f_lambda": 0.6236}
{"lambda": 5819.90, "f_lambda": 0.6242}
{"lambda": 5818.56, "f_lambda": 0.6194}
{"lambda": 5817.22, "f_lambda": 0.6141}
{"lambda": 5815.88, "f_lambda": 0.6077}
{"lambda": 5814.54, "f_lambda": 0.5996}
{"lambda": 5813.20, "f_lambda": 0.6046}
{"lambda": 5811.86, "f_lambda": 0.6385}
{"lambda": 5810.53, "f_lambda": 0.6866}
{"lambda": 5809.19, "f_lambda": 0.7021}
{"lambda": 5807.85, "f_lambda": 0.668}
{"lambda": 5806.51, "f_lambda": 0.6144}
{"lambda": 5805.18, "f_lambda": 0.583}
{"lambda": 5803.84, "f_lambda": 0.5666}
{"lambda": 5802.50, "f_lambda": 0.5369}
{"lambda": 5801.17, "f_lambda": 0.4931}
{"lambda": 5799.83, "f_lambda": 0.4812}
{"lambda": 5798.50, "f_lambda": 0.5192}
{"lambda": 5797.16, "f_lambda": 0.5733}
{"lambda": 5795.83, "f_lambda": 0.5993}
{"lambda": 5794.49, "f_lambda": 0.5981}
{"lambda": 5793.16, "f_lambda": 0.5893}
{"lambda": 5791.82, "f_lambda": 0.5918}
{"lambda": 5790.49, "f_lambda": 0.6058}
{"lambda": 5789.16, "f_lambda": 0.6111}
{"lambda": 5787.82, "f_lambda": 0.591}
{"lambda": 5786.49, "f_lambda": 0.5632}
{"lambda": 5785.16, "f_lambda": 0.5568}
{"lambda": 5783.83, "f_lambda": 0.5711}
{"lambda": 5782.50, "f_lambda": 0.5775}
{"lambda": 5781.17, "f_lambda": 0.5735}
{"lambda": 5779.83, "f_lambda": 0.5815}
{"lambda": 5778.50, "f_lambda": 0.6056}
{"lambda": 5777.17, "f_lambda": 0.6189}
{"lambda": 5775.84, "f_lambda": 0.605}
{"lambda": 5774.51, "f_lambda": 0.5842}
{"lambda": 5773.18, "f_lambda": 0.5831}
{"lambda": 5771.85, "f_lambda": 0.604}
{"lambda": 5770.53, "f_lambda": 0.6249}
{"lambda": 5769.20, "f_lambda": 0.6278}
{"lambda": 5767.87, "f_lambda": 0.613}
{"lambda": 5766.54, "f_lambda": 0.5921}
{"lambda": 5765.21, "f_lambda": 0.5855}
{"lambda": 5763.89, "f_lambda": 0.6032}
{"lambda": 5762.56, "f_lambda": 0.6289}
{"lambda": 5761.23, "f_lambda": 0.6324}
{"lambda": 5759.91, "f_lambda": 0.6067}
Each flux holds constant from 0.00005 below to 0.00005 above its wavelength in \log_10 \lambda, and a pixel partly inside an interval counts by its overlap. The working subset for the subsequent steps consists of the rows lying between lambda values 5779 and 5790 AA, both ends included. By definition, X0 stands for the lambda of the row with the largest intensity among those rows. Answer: 5789.16 AA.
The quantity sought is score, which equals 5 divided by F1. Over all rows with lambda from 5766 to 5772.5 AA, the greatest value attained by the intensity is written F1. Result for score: 7.96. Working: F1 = 0.6278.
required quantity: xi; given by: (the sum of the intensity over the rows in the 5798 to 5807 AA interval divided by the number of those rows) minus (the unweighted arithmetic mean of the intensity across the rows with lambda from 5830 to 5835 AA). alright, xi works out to -0.10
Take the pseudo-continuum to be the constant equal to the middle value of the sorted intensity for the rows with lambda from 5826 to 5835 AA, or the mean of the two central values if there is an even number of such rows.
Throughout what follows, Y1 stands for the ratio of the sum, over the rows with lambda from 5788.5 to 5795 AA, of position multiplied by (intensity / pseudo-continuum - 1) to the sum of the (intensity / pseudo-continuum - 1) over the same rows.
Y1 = 5793.1 AA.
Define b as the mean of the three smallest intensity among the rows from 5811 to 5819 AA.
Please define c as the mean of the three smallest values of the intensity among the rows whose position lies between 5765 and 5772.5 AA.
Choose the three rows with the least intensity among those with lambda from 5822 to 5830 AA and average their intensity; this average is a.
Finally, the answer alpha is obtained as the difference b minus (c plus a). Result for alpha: -0.574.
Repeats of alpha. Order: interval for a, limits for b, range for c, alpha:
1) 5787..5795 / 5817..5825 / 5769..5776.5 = -0.563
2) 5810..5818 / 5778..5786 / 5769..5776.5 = -0.627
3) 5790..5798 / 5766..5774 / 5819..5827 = -0.604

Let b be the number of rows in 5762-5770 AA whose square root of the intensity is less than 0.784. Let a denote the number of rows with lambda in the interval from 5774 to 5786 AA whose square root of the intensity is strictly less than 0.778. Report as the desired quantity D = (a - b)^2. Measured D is 9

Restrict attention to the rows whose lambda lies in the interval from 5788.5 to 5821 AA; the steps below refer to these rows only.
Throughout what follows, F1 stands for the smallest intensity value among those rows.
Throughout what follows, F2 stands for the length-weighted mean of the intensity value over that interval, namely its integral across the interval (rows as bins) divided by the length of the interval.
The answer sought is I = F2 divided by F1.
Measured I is 1.24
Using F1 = 0.4812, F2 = 0.597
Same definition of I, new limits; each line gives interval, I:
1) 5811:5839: 1.10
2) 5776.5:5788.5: 1.05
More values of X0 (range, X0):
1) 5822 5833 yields 5831.97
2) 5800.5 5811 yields 5809.19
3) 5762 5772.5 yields 5762.56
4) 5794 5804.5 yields 5795.83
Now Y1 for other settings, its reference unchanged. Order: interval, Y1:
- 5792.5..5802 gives 5799.2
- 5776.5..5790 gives 5784.1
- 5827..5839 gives 5837.3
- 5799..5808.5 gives 5800.2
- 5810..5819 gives 5811.7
